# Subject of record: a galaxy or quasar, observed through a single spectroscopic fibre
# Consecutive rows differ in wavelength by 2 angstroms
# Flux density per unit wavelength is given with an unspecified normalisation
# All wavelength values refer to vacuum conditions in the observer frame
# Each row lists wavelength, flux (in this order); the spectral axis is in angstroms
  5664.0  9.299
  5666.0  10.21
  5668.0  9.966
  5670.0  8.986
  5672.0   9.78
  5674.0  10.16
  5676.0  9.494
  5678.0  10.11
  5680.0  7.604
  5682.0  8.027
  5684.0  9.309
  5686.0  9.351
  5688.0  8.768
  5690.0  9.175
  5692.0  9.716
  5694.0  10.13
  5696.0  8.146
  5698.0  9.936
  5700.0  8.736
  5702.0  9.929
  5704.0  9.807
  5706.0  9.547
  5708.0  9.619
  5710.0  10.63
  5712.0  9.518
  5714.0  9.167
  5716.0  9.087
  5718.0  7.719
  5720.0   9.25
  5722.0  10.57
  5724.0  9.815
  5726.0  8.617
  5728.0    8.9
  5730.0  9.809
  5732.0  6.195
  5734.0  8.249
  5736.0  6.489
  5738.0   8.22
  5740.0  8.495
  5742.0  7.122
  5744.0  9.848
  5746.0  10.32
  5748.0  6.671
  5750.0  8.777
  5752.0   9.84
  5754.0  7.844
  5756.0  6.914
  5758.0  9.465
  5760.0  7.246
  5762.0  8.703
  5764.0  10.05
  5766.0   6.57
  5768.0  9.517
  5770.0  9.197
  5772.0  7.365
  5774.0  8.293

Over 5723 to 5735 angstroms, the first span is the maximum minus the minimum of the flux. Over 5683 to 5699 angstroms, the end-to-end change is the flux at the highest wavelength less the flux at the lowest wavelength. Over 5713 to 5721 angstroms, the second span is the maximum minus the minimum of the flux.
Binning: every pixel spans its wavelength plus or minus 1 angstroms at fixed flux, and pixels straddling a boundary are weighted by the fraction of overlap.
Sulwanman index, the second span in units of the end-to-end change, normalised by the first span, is 0.7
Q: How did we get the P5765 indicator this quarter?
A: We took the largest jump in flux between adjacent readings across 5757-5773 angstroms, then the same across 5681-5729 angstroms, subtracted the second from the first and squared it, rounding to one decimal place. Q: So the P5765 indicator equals 2.2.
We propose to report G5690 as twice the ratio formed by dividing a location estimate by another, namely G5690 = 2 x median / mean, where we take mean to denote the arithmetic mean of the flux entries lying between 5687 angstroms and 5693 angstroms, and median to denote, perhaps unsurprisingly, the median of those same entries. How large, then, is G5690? 1.99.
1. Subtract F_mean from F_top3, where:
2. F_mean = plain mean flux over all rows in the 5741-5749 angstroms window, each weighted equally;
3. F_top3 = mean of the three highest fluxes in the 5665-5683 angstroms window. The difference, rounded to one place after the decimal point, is 1.7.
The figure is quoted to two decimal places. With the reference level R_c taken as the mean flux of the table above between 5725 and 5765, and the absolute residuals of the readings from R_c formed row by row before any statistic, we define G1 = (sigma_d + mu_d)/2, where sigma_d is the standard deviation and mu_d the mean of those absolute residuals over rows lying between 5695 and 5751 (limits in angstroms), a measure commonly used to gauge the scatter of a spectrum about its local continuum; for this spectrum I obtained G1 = 0.89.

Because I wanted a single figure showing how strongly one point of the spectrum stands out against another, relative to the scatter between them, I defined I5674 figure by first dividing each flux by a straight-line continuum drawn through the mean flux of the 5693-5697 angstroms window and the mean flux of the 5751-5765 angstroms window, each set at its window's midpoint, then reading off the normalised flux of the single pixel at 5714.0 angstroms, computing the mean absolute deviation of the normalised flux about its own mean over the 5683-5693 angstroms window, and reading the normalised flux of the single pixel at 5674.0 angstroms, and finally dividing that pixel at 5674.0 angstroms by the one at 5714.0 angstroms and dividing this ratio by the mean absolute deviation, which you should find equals 43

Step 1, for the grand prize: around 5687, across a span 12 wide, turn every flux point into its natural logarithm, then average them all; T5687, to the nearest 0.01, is 2.20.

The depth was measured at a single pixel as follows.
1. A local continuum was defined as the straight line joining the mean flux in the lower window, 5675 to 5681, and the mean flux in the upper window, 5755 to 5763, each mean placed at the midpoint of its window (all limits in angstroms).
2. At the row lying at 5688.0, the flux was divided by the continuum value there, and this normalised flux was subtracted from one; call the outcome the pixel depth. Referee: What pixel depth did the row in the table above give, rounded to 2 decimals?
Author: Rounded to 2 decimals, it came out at 0.02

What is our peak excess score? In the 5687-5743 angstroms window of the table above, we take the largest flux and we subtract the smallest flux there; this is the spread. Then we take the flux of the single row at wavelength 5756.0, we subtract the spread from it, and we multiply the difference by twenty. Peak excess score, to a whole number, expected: 50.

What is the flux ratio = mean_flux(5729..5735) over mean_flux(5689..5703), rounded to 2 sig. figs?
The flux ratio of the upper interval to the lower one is 0.86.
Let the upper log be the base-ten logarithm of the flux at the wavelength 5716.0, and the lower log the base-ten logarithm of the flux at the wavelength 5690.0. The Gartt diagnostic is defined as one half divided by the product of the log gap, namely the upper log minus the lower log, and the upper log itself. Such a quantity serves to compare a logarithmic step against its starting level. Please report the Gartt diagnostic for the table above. -125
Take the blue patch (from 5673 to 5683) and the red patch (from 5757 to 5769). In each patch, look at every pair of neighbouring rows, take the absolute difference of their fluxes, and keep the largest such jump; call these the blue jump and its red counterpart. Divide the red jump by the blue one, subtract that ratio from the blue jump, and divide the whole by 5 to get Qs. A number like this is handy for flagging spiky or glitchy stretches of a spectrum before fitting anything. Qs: 0.2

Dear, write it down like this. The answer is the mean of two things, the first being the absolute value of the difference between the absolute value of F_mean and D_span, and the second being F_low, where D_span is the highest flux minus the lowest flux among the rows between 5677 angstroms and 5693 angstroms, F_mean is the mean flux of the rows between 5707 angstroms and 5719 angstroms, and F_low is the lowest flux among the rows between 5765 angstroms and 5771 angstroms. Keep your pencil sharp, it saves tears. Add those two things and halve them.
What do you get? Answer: 6.7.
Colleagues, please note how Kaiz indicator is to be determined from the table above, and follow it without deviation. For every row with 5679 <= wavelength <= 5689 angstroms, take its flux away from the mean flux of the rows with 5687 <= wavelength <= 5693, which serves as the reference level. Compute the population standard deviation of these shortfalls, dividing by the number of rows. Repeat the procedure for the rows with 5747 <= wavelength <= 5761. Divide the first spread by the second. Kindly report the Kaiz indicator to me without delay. 0.59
